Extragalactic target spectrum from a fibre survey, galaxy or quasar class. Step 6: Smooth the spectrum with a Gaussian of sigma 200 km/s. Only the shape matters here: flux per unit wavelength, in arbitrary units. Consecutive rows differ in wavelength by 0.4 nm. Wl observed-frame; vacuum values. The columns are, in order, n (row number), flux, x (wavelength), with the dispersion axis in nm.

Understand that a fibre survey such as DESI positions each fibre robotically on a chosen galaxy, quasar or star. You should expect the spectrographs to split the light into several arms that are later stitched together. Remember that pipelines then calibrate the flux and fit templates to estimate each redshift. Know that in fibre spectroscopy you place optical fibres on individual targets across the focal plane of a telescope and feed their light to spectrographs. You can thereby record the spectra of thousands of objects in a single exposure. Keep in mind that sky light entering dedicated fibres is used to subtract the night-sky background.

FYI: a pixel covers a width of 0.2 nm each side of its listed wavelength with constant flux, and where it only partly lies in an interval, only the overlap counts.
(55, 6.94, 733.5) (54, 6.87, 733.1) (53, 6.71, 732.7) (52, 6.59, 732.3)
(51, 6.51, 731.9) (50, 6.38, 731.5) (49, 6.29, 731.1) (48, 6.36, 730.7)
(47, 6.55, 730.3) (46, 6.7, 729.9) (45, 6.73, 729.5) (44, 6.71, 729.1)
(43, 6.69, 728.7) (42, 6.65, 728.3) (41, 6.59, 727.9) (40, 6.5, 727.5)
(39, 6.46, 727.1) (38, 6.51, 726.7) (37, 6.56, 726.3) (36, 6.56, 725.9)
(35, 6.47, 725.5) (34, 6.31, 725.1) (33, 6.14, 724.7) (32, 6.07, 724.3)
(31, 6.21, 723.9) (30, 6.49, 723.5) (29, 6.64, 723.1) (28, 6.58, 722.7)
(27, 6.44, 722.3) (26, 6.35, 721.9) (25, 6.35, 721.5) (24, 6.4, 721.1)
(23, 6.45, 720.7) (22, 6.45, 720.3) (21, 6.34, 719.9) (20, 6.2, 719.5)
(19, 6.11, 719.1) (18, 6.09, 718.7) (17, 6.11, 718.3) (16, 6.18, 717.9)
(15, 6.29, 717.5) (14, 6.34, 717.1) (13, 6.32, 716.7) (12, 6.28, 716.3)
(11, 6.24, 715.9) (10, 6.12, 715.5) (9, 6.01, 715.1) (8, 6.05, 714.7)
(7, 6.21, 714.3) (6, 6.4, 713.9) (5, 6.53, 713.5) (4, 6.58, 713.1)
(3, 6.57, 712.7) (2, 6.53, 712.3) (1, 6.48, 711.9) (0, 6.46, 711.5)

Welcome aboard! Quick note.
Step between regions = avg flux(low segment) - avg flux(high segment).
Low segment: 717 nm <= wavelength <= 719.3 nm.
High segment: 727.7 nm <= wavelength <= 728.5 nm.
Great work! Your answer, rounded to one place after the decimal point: -0.4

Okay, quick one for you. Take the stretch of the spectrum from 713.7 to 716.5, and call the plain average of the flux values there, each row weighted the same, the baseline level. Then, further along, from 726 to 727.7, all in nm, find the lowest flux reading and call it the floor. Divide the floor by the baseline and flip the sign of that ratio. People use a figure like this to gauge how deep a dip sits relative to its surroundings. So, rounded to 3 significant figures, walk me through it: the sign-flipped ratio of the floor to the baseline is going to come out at -1.04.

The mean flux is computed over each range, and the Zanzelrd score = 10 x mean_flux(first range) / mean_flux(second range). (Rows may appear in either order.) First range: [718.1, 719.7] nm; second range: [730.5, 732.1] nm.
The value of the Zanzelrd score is 9.6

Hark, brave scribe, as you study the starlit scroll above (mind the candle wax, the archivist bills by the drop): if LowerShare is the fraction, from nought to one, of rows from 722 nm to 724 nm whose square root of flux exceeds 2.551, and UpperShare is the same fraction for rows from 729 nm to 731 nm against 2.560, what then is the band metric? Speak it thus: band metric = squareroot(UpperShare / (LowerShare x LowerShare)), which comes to 1.94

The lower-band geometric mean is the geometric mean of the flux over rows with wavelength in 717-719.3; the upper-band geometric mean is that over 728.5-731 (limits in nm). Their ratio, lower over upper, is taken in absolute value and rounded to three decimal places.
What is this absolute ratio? 0.934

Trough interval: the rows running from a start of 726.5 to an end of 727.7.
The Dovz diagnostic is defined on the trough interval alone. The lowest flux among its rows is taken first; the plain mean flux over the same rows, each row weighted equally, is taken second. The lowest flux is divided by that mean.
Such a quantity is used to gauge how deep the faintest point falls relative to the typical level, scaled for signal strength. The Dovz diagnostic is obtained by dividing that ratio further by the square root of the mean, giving 0.391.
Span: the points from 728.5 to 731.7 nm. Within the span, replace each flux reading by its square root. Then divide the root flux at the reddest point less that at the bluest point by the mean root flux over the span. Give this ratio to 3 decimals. -0.024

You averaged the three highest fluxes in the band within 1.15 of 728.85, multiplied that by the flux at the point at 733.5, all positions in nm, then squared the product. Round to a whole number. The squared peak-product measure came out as 2171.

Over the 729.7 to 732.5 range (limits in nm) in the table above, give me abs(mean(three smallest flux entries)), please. 6.34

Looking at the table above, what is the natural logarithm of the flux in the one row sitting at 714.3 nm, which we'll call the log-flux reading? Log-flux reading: 1.83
